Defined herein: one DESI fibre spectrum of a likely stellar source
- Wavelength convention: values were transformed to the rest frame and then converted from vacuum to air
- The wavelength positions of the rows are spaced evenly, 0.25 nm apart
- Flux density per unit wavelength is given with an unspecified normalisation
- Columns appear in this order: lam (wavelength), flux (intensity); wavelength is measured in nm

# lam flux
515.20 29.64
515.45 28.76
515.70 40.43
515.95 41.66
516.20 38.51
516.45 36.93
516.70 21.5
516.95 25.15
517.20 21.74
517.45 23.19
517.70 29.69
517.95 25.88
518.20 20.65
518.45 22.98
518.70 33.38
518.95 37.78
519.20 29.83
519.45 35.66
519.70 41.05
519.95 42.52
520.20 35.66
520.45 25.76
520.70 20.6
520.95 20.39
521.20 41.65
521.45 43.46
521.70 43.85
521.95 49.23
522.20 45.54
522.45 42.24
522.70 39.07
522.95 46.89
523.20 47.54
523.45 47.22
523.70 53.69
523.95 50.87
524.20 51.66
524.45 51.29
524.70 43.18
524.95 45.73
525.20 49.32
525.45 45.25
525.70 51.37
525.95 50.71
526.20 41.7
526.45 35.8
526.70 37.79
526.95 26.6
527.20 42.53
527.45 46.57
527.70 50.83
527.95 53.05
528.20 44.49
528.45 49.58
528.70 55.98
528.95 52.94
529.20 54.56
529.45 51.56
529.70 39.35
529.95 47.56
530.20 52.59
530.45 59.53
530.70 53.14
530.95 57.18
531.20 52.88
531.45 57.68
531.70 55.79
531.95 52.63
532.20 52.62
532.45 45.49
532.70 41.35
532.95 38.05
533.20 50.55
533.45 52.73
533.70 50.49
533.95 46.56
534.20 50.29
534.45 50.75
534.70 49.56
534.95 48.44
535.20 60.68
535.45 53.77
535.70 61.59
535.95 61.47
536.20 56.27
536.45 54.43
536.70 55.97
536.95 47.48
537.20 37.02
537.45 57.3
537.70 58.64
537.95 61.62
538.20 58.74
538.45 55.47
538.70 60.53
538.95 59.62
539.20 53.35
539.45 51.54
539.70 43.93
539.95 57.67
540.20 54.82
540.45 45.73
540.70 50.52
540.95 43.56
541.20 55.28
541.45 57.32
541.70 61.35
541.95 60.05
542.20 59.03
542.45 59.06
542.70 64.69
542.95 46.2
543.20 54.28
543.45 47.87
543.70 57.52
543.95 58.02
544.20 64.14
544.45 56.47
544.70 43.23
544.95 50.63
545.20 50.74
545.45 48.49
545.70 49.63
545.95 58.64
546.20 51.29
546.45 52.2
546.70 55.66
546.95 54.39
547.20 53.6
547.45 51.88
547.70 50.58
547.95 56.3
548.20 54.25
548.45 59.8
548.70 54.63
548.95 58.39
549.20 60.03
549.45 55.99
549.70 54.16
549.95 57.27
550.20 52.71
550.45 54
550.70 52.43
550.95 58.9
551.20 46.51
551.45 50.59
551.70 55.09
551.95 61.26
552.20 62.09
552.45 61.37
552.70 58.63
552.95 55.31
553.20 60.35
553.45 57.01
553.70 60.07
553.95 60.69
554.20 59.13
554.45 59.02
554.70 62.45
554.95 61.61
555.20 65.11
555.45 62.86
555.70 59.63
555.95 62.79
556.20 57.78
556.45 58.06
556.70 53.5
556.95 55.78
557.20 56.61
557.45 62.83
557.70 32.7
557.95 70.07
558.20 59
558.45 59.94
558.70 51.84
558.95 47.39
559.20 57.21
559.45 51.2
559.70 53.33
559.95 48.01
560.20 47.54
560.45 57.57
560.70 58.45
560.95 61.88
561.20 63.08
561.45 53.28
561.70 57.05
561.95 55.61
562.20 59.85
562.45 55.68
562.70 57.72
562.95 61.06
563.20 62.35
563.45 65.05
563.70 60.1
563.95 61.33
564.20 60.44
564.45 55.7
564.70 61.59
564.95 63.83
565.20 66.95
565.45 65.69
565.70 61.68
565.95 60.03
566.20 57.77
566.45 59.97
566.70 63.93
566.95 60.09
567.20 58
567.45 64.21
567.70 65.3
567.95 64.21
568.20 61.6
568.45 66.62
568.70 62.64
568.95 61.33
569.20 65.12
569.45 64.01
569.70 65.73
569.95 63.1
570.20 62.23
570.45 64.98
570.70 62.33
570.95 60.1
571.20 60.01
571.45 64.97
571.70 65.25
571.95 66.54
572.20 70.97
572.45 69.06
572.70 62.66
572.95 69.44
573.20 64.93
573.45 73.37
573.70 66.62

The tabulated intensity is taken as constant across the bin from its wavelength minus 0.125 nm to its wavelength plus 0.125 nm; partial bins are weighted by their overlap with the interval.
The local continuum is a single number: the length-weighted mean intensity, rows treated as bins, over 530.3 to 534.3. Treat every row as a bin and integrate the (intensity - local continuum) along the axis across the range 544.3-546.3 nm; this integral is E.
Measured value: 0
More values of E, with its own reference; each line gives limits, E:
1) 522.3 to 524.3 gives -8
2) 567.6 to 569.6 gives 26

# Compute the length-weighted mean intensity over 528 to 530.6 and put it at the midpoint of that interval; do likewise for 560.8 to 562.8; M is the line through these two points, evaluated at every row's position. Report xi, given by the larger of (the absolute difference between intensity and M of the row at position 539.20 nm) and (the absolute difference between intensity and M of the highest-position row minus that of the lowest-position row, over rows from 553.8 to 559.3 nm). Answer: 0.3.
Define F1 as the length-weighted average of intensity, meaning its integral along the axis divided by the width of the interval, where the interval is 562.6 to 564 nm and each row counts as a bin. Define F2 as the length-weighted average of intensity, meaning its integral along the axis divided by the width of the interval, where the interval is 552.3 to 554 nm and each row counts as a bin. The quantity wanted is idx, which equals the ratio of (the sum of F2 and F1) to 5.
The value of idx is 24.1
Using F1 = 61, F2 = 59.0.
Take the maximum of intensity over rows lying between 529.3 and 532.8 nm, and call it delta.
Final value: 59.53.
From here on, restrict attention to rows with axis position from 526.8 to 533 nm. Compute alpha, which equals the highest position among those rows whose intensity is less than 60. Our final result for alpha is 532.95 nm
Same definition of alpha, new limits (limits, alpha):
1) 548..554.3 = 554.20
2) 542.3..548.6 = 548.45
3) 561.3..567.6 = 567.20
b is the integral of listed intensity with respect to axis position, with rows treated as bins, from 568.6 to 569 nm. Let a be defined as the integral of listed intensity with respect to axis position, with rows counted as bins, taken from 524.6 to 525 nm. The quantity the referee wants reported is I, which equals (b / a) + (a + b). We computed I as 44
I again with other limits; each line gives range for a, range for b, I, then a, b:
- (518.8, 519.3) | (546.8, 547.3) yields 46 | 17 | 27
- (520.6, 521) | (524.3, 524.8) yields 35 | 8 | 24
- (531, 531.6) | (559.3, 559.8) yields 60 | 33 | 26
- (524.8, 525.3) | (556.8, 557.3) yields 53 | 24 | 28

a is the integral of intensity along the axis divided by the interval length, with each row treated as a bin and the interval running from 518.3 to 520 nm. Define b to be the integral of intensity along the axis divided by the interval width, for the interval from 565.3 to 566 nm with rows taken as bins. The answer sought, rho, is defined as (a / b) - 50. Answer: -49.5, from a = 34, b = 62.9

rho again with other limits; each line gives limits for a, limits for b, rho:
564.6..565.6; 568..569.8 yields -49.0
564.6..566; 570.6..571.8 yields -49.0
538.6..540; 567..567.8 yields -49.1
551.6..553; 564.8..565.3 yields -49.1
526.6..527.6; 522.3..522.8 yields -49.1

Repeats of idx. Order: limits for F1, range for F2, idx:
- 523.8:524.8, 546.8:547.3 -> 20.7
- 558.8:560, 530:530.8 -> 21.2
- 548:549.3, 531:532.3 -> 22.4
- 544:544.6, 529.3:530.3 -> 21.4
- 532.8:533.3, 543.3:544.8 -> 19.7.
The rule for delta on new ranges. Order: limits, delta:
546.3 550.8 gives 60.03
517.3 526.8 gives 53.69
